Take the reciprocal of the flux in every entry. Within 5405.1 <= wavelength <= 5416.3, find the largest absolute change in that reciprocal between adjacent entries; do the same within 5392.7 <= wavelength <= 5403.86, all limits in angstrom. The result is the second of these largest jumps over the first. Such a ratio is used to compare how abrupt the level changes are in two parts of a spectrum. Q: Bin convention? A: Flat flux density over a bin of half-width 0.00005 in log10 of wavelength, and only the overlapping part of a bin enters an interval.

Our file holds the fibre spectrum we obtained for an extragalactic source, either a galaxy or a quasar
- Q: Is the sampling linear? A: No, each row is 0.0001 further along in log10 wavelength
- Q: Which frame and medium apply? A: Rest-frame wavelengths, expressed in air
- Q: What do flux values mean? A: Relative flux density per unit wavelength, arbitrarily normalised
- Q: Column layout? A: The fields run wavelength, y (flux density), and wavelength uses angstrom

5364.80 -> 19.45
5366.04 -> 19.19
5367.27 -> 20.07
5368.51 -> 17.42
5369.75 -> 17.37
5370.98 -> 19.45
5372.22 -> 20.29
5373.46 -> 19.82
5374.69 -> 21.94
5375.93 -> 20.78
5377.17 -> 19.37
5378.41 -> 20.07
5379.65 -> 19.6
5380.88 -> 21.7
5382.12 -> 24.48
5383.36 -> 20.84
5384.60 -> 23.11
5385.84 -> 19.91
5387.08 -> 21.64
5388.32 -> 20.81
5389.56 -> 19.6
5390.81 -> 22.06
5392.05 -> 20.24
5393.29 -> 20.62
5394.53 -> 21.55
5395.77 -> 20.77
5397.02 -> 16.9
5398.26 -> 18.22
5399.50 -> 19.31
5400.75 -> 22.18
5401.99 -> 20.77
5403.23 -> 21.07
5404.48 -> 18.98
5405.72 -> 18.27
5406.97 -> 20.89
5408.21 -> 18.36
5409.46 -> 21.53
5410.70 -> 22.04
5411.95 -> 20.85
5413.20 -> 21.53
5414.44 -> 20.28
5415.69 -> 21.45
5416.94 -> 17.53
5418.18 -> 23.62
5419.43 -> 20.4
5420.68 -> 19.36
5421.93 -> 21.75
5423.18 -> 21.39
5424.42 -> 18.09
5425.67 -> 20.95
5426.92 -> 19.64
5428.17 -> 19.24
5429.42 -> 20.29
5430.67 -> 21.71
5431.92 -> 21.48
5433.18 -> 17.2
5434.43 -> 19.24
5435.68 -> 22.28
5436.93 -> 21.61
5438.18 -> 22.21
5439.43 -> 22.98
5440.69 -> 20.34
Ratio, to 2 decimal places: 1.37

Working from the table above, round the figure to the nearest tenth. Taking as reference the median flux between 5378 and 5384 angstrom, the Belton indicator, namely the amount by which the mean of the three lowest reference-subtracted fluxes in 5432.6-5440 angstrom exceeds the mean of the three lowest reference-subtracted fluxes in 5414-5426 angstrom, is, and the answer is 1.0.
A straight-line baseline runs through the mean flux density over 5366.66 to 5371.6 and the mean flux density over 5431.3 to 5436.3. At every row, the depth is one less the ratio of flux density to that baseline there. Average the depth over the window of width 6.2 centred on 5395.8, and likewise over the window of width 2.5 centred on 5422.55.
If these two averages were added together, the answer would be -0.11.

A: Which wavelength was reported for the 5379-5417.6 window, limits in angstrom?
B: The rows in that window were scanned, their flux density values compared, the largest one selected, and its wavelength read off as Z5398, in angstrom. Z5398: 5382.12 angstrom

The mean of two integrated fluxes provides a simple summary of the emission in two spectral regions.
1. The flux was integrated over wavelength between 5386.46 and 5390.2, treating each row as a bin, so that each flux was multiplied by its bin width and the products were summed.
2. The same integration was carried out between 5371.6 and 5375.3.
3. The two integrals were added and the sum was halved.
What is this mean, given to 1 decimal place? 76.9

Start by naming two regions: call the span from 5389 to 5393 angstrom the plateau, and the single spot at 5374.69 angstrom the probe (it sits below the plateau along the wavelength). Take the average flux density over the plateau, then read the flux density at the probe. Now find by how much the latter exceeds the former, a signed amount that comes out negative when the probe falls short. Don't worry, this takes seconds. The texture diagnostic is 1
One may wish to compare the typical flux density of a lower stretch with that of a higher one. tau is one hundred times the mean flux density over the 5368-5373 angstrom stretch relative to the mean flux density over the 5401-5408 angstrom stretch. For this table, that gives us 93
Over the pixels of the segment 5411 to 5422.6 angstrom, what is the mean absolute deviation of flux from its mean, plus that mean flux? 22.0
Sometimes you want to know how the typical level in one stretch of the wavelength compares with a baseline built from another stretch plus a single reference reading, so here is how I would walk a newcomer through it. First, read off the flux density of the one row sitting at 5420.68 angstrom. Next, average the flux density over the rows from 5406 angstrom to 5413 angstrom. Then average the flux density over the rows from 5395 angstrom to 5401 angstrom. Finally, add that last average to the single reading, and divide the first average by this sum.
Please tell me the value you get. 0.53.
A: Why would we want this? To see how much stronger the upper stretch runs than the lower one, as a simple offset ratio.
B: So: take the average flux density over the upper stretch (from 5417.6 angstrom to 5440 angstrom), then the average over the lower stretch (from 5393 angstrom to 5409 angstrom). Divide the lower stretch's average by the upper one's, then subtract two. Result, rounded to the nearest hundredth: -1.04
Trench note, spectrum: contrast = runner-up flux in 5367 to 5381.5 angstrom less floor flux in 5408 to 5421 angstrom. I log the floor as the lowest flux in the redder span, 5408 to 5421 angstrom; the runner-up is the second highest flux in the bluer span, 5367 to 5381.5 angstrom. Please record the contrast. 4.17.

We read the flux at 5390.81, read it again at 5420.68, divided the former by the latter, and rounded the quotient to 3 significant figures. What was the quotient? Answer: 1.14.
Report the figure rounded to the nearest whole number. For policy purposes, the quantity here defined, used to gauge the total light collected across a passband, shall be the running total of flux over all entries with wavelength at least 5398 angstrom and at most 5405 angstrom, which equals 121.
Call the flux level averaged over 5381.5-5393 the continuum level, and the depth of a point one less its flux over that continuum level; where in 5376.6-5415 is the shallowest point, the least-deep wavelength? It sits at 5382.12 angstrom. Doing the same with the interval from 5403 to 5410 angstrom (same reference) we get 5409.46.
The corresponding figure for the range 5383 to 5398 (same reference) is 5384.60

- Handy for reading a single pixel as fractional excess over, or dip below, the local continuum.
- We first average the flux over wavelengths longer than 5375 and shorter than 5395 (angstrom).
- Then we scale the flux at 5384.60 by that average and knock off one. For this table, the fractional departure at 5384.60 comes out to 0.10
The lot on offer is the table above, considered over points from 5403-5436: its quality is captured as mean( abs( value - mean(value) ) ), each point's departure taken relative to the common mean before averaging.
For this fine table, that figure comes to 1.31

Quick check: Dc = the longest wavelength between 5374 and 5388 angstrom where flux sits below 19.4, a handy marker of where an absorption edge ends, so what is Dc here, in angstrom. 5377.17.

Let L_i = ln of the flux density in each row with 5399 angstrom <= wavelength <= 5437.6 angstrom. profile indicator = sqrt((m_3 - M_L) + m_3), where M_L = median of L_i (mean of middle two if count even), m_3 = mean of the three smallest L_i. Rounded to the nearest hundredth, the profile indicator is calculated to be 1.64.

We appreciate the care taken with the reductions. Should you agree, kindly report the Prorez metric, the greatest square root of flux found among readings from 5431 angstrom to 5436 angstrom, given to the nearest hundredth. 4.72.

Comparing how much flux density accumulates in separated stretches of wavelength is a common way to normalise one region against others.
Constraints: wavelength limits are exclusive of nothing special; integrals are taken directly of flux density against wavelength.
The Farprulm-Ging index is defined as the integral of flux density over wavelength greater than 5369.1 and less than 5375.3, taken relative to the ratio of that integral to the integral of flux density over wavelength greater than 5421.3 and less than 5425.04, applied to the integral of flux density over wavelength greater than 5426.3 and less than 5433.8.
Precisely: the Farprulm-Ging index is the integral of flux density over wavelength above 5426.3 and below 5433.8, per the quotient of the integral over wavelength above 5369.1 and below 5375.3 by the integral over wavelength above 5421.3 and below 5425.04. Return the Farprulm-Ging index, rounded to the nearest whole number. 93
